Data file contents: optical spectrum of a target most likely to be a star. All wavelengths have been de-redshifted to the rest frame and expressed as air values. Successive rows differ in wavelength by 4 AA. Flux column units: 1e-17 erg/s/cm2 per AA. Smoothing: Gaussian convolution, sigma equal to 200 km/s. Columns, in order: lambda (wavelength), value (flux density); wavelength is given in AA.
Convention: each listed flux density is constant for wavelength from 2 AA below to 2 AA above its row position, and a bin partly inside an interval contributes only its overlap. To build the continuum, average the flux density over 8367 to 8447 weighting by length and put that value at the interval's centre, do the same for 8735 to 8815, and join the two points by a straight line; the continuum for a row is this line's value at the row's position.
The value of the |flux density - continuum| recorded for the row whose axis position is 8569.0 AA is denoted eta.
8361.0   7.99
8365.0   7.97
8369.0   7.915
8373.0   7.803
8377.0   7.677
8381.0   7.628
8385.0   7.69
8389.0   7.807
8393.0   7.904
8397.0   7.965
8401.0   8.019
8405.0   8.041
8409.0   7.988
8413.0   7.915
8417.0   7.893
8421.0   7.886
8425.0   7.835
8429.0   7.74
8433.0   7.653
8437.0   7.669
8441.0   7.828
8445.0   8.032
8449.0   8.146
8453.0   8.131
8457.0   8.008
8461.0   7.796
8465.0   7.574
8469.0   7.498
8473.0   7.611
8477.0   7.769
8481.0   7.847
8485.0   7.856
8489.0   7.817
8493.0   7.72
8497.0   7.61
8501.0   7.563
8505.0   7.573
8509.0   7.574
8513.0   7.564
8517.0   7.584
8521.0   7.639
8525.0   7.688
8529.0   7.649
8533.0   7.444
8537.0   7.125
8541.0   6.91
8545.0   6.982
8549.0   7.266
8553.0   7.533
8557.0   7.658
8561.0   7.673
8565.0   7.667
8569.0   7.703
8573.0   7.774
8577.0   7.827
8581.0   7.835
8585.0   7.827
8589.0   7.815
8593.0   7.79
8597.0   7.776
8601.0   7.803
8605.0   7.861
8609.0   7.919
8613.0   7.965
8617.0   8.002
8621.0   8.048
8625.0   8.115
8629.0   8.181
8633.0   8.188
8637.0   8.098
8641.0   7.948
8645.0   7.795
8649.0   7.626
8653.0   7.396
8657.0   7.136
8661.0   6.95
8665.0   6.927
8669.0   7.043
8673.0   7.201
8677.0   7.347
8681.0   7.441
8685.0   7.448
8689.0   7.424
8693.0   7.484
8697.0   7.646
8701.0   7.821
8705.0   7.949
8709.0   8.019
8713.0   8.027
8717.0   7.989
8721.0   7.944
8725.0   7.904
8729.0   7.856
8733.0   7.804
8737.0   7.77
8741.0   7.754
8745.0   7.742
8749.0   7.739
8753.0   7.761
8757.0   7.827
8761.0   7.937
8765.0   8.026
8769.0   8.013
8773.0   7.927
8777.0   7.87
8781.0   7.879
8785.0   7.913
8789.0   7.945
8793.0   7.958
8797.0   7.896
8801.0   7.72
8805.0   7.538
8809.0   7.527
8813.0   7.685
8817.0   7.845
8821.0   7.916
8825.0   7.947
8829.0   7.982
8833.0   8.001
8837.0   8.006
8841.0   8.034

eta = 0.13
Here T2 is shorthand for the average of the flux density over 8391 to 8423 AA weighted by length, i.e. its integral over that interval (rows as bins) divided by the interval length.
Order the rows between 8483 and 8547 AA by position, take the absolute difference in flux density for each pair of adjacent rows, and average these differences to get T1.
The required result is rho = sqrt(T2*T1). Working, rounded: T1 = 0.086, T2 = 7.95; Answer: 0.83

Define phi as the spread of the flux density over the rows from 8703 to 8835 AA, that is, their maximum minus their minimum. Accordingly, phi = 0.5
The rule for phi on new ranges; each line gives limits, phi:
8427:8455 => 0.5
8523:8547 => 0.8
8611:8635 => 0.2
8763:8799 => 0.2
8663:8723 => 1.1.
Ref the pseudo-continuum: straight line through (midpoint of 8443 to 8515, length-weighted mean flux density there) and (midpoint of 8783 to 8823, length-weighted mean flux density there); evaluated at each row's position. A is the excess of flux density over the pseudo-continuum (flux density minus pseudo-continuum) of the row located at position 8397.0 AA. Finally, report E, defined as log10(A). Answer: -0.7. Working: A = 0.21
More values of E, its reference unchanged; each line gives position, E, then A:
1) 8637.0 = -0.5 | 0.32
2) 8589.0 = -1.4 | 0.04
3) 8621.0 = -0.6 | 0.27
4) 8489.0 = -1.3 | 0.06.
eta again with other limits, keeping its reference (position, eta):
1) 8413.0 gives 0.07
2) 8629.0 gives 0.35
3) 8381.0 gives 0.22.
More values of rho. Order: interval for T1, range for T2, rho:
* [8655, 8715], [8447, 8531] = 0.87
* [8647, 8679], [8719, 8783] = 1.12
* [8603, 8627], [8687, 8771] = 0.63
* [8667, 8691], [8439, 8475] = 0.82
